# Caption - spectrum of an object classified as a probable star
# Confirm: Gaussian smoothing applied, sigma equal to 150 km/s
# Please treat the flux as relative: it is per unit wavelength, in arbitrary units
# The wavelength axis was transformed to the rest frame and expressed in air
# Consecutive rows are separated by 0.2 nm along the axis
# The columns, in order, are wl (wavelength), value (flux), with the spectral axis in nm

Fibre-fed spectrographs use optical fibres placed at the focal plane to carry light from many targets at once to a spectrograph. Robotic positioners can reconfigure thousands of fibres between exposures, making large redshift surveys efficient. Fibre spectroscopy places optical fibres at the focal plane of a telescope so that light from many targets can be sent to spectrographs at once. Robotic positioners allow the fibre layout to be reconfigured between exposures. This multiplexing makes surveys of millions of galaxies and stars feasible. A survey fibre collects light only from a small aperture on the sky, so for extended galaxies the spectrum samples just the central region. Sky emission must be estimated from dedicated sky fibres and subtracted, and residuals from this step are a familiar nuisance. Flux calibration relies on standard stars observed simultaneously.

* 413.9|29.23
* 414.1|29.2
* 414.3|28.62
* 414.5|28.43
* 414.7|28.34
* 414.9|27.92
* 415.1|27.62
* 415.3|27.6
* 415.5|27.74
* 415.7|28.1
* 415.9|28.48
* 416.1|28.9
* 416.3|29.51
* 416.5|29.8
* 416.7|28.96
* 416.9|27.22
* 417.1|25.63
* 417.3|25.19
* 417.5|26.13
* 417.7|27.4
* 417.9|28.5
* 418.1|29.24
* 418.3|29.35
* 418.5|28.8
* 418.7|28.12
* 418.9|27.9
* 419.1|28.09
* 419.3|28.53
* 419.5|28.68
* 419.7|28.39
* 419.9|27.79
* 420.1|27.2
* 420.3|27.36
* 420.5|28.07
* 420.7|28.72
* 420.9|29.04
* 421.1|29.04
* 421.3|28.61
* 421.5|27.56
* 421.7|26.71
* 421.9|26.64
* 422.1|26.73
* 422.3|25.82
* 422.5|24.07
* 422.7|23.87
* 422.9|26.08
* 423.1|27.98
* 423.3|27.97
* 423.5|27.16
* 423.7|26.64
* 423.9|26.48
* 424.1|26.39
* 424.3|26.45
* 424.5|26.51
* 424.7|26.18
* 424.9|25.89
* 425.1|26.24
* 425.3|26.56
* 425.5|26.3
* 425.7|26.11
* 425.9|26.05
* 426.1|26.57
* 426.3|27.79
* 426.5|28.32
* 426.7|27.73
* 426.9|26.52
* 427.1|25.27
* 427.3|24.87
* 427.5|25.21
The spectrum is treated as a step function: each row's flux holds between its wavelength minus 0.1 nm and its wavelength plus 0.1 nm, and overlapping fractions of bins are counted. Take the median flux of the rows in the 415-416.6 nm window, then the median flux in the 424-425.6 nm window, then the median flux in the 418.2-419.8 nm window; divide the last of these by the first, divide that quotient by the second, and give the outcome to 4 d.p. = 0.0382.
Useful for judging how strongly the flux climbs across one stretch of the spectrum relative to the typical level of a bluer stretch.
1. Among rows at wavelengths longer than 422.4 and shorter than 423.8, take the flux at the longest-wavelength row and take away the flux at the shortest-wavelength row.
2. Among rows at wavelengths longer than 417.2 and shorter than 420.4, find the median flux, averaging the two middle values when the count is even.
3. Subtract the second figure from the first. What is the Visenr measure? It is -25.5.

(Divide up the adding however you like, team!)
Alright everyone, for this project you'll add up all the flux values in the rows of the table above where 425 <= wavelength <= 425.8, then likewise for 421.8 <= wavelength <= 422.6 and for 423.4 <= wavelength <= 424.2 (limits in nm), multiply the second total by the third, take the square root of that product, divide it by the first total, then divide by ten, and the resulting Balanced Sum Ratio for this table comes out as 0.100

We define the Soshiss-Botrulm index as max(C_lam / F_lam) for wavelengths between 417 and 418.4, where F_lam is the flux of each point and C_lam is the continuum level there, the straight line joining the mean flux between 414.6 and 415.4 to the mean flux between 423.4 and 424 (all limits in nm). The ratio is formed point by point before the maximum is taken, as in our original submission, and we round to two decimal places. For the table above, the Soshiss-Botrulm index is 1.09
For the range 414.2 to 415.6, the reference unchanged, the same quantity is 1.01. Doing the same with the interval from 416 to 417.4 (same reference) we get 1.09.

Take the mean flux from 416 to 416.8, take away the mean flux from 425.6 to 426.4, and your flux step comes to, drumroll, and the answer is 2.7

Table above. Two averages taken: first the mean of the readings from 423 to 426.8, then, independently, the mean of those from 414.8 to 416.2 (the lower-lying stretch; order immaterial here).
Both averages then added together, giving 54.9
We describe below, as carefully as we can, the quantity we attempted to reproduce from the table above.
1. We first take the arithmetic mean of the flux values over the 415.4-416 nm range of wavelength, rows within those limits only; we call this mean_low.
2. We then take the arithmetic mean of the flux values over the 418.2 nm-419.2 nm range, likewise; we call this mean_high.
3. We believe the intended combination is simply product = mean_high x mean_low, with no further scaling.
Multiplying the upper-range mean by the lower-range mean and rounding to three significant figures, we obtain 800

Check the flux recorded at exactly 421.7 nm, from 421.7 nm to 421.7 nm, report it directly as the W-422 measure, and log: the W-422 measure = 26.71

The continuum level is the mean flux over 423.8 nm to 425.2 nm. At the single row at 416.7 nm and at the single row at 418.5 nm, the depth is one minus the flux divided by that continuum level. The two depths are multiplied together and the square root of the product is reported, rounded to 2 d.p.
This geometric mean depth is 0.10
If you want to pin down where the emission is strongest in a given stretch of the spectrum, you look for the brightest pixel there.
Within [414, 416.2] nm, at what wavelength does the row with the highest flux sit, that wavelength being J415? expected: 414.1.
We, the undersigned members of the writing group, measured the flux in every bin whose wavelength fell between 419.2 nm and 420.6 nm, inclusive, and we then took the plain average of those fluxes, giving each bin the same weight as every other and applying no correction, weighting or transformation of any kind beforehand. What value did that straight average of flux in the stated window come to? 28.0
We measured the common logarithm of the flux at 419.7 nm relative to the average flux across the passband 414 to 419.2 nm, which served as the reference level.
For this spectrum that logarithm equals 0.00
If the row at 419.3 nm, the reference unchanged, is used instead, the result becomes 0.01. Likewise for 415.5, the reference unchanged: -0.01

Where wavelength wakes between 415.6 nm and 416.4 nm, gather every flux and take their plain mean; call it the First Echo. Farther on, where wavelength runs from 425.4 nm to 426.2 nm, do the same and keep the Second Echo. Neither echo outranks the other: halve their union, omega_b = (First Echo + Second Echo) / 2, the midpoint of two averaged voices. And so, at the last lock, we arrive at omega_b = 27.5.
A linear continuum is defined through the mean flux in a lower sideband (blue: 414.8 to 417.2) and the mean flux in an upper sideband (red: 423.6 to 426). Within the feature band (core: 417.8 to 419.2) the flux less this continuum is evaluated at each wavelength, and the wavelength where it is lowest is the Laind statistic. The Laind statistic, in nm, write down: 418.9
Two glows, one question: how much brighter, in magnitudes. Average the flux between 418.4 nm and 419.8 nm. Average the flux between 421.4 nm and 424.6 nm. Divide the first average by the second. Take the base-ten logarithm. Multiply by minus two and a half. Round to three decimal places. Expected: -0.076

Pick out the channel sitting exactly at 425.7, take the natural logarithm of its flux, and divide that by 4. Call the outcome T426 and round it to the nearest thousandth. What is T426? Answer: 0.816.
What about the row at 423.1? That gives 0.833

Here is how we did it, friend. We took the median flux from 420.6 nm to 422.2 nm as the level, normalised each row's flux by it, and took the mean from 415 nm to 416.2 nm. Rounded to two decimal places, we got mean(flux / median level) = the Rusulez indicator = 1.00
